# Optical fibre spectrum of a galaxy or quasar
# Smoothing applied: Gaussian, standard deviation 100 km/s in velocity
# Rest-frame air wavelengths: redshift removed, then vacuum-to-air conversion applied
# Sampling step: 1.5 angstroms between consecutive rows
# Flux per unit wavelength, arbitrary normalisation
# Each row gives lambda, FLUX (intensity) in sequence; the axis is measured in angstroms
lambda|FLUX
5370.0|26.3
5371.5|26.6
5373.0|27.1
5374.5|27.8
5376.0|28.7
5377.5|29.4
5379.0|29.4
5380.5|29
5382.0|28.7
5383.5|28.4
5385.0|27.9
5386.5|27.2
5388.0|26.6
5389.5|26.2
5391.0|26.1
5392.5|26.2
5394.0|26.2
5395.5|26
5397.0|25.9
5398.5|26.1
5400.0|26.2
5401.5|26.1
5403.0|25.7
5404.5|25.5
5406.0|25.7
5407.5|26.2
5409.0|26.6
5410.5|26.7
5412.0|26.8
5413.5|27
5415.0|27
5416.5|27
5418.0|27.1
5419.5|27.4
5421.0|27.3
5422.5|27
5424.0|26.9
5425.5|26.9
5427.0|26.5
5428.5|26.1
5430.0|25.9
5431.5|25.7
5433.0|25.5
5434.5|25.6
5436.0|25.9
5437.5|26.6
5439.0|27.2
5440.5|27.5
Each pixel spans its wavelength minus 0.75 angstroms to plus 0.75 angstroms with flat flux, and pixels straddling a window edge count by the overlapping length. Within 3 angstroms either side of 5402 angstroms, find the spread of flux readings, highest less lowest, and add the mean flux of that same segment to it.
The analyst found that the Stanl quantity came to 26.6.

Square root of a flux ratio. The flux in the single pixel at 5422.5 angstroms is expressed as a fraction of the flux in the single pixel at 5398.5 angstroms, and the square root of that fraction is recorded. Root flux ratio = 1.02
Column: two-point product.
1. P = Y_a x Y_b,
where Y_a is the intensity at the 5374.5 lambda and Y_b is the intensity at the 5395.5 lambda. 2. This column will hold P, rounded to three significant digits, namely 723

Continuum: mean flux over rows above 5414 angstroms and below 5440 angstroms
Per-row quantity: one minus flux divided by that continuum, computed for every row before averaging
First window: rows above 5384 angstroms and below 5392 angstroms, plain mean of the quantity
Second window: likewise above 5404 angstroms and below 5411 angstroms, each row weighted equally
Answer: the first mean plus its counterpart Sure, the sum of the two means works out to 0.007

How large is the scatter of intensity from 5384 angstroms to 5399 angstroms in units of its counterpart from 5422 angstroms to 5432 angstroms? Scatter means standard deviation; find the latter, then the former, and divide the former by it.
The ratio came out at 1.2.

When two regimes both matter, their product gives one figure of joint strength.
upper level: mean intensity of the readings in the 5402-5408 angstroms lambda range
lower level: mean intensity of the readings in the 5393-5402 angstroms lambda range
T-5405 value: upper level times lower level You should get 672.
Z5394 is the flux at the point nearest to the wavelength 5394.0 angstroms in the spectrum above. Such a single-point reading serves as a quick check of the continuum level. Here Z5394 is 26.2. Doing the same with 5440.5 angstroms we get 27.5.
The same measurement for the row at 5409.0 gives 26.6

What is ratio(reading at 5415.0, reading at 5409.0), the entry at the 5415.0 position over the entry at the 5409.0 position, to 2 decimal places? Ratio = 1.02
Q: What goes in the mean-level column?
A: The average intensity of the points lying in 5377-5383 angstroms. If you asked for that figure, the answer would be 29.1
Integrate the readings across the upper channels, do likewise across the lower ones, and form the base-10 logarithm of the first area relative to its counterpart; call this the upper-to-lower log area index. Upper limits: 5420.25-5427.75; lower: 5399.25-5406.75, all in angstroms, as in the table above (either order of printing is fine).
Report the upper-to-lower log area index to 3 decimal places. 0.018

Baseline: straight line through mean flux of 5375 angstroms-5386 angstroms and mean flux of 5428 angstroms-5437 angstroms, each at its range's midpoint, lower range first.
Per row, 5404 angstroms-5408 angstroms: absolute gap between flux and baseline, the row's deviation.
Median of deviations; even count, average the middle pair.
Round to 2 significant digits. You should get 1.6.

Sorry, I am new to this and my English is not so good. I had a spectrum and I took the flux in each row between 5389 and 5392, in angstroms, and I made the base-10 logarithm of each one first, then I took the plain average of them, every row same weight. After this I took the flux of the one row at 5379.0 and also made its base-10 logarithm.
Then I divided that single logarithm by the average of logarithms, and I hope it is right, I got 1.04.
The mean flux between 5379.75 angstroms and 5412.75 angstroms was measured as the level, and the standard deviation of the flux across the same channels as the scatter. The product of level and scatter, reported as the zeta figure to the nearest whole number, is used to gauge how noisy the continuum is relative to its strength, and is 26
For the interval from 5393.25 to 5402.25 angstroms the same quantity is 3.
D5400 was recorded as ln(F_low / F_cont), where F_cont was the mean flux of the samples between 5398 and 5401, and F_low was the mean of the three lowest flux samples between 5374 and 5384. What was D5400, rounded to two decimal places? 0.08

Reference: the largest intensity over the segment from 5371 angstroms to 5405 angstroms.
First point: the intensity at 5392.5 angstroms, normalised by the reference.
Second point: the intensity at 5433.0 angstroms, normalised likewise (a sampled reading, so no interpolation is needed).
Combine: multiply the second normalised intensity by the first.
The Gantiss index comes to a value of 0.77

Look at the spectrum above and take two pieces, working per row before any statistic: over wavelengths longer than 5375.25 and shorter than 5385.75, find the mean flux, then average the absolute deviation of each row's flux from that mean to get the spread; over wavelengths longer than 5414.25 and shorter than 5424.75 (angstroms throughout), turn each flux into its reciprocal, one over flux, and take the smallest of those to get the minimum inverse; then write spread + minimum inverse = 0.4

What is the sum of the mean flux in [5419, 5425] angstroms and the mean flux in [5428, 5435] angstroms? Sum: 52.9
